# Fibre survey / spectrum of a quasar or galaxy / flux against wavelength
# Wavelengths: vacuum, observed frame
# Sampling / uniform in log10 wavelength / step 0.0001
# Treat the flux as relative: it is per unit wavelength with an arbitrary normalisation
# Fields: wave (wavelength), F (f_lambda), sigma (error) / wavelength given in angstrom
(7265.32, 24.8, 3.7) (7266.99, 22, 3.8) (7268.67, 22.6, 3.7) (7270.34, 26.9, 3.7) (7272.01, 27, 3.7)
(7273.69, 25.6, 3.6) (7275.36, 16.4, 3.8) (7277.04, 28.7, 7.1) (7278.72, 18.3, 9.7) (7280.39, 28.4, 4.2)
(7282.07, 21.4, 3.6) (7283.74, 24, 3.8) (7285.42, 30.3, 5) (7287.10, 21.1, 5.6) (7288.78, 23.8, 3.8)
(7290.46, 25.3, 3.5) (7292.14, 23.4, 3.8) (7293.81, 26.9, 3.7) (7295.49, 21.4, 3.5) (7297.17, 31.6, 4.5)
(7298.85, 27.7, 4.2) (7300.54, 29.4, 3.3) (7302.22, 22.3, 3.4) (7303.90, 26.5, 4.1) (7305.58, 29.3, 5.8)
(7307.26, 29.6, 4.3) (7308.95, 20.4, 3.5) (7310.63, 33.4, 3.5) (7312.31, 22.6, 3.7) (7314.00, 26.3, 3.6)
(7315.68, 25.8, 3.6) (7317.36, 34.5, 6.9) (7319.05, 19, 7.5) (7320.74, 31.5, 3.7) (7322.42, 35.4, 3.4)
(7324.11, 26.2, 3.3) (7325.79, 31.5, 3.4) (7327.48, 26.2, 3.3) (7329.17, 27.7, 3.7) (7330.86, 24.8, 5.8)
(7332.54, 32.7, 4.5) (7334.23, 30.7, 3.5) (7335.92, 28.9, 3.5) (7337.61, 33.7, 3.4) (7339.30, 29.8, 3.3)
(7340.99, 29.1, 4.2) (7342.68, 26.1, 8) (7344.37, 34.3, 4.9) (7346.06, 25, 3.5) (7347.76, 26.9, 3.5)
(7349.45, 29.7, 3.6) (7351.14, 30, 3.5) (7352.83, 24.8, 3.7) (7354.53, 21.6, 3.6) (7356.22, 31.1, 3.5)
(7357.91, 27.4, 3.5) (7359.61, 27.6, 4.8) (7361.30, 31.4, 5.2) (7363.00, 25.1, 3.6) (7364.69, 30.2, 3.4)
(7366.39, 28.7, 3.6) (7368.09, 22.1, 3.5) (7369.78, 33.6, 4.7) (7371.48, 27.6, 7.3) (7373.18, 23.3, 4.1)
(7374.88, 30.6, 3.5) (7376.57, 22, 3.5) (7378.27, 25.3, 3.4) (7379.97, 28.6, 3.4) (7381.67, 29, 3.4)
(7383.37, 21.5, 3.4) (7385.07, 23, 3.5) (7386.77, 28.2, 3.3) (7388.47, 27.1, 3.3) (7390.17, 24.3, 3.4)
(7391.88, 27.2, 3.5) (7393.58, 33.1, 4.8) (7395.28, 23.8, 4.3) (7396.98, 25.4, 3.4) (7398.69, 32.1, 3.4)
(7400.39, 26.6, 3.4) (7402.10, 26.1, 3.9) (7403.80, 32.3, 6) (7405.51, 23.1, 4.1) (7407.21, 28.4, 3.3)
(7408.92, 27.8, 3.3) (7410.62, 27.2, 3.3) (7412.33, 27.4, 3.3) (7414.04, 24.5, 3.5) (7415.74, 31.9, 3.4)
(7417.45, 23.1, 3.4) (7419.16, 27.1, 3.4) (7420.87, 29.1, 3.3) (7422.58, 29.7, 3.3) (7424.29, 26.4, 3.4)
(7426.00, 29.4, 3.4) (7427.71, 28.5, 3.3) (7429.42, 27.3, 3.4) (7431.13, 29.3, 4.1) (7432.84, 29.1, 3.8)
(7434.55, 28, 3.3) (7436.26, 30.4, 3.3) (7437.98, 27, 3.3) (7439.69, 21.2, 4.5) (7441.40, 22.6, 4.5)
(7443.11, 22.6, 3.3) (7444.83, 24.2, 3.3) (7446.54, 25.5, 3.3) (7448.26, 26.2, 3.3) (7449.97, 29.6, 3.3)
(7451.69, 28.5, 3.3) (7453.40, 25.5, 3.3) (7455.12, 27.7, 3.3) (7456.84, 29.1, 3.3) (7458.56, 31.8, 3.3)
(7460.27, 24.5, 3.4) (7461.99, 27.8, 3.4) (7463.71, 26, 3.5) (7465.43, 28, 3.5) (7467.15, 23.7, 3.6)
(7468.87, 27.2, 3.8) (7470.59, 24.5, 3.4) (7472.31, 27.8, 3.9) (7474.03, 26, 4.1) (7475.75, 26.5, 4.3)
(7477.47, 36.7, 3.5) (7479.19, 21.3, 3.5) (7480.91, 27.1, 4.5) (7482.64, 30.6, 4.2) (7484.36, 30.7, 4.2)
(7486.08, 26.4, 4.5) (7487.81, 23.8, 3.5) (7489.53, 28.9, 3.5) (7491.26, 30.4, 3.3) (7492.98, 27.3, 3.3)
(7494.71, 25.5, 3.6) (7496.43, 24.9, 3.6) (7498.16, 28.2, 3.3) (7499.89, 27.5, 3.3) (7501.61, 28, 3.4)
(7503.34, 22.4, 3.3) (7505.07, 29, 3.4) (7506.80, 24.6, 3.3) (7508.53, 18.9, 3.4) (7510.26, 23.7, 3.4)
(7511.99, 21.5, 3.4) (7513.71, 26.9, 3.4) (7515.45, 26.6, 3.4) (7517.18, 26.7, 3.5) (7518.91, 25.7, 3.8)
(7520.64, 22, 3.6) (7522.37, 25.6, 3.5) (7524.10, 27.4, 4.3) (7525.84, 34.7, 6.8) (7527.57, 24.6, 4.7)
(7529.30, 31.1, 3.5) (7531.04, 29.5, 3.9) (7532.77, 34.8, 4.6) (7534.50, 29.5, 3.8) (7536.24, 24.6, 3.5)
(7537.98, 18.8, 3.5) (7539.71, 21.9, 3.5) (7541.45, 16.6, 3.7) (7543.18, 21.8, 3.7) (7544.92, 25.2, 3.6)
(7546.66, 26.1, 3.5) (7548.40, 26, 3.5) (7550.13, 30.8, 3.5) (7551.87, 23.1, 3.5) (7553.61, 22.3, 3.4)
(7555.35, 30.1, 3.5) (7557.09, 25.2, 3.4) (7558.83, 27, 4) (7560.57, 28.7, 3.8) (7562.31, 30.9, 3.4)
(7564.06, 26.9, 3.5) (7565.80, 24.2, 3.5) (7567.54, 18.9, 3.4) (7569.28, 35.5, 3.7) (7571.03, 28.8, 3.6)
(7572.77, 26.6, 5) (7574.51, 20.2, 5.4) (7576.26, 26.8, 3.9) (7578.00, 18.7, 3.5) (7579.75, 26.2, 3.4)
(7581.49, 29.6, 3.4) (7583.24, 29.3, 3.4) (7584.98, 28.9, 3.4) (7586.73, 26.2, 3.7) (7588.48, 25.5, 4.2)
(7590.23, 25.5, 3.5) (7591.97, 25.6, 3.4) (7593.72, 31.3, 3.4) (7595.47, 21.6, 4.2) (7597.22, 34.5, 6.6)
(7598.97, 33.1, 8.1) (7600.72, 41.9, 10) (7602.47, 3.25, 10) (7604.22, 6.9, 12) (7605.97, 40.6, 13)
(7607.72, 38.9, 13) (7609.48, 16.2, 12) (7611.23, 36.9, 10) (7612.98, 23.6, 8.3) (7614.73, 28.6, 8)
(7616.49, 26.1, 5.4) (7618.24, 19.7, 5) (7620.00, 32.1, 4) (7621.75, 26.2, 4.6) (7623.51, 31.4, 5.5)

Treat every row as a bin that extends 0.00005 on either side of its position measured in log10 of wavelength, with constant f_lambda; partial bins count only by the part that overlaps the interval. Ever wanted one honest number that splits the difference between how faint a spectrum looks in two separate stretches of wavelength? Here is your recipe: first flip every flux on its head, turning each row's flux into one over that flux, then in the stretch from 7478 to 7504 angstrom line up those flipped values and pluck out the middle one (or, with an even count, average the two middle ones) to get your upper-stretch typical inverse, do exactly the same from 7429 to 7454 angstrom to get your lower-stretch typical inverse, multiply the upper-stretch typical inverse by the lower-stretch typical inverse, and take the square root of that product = 0.0368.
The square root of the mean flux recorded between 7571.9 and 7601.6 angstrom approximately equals 5.27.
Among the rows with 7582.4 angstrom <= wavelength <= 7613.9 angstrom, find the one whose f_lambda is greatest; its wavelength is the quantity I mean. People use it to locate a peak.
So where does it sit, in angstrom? 7600.72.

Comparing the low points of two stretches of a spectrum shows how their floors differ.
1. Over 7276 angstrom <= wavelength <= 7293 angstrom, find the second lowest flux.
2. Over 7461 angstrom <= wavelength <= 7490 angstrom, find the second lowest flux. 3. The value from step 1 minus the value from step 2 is -2.6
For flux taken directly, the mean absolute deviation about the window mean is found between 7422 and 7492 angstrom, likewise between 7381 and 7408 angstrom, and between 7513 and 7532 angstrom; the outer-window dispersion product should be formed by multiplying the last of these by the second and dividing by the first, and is 2.9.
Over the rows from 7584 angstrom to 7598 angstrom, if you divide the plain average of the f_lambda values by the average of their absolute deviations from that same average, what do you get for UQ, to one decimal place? 8.7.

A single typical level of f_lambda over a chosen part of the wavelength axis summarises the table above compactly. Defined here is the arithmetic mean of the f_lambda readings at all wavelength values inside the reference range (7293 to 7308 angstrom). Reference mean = 27.2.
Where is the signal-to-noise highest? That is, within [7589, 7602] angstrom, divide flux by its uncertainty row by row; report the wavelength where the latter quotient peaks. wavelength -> 7593.72 angstrom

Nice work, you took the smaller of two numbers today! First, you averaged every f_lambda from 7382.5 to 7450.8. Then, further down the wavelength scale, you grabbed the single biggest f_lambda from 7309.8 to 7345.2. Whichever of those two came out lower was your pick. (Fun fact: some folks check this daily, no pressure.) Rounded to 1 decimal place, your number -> 26.9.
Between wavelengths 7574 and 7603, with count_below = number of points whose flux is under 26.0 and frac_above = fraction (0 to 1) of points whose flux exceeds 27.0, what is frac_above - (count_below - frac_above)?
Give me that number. -6.2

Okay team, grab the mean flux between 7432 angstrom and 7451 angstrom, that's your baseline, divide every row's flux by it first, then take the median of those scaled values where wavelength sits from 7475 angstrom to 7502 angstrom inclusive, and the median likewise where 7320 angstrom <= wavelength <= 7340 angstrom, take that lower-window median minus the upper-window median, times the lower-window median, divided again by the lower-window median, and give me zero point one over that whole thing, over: 1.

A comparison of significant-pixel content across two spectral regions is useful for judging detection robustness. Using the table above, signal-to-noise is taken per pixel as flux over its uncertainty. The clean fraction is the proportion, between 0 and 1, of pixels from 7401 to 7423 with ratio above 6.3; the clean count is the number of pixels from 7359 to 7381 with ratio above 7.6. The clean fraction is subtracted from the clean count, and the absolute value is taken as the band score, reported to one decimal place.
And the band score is 3.2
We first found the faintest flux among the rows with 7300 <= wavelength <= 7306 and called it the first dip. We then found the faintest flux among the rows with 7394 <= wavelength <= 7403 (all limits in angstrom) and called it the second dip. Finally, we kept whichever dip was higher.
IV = 23.8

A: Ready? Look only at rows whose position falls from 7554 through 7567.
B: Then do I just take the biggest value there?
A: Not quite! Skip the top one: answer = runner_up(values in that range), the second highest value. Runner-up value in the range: 30.1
